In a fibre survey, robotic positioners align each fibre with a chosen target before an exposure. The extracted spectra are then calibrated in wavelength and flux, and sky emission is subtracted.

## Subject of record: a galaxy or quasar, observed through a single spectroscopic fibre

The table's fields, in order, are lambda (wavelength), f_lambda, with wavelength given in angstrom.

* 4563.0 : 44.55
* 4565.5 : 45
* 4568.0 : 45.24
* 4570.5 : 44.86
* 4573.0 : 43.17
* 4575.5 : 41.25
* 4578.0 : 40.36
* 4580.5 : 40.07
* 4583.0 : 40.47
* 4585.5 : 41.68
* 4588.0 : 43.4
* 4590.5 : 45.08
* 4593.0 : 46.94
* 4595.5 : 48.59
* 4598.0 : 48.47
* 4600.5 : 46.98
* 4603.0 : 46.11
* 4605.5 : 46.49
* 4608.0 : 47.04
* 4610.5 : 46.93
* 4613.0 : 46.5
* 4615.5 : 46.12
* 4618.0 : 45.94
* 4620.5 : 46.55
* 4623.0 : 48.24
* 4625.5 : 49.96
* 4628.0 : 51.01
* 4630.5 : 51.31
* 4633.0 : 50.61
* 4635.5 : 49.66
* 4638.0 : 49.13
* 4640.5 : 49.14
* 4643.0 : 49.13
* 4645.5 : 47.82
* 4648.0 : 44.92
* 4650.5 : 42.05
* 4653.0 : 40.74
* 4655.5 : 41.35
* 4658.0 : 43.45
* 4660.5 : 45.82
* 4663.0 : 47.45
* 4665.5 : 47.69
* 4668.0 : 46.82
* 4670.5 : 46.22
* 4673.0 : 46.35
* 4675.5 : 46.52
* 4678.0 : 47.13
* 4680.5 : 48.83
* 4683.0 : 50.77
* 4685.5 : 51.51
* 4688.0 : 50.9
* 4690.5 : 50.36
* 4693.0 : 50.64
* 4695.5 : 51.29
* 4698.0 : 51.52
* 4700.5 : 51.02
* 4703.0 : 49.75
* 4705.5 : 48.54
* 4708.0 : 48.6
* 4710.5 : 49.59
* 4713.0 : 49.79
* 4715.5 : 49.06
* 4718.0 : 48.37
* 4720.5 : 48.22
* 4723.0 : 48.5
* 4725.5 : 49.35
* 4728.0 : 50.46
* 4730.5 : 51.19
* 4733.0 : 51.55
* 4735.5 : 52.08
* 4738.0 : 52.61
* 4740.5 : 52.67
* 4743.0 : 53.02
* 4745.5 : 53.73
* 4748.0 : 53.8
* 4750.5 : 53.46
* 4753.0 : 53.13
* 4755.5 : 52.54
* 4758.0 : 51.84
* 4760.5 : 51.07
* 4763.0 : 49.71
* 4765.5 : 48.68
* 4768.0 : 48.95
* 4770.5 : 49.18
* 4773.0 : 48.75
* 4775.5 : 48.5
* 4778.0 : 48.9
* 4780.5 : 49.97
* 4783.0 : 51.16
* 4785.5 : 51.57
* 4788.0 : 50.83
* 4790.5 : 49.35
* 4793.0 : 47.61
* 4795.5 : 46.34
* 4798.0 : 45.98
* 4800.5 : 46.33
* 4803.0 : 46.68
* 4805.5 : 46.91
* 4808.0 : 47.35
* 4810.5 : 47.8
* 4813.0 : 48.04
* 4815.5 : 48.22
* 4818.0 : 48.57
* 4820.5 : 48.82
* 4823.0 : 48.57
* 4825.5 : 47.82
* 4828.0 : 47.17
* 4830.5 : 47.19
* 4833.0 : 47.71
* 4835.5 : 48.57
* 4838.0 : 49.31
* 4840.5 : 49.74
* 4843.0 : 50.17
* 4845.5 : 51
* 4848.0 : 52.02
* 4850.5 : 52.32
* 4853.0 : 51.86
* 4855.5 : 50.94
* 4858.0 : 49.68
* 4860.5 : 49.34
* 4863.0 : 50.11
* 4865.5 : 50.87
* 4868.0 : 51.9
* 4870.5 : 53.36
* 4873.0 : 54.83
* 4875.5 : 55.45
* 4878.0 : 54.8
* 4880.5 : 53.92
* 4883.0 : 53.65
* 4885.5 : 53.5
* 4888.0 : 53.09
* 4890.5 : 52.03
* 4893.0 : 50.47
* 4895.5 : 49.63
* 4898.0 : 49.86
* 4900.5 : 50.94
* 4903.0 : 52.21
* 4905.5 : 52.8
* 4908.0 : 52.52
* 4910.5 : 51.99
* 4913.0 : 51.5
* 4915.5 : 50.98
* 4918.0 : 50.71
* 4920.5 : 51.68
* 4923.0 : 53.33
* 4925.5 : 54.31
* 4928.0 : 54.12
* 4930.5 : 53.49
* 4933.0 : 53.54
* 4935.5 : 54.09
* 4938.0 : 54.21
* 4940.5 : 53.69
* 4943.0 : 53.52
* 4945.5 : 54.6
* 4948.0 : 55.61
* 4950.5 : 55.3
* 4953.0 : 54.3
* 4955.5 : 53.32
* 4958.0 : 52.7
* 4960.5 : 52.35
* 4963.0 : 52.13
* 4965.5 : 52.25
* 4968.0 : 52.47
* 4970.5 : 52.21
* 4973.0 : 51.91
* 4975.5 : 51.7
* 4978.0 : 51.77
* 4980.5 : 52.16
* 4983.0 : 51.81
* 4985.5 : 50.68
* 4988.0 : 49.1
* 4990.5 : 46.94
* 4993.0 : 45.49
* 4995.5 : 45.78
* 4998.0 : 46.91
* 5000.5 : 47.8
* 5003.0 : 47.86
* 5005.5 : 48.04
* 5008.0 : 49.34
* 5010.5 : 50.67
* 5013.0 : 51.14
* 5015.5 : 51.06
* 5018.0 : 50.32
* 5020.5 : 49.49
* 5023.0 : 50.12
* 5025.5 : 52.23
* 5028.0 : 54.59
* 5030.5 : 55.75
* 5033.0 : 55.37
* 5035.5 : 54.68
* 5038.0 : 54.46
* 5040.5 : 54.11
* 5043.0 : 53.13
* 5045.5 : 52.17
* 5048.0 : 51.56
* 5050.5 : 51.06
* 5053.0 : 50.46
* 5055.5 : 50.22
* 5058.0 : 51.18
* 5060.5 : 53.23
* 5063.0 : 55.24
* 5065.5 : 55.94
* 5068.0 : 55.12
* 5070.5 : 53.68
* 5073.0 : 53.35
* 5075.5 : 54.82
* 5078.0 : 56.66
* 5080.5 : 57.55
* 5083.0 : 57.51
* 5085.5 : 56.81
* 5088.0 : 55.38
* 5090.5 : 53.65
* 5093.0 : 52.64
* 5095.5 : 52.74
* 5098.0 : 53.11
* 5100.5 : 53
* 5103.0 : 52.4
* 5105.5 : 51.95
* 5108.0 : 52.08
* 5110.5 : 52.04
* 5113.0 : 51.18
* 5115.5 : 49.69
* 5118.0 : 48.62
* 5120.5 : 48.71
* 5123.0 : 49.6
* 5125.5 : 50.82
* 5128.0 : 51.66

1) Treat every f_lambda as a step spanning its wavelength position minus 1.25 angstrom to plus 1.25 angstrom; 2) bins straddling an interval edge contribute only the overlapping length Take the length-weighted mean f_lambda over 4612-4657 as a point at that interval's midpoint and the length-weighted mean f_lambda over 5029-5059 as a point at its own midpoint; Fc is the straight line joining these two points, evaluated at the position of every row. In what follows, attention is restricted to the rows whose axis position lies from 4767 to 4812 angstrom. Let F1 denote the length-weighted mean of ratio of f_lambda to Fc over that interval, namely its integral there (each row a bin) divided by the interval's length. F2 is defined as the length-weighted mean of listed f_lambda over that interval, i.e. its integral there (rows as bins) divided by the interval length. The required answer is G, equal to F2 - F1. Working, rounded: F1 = 0.982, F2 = 48.4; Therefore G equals 47.5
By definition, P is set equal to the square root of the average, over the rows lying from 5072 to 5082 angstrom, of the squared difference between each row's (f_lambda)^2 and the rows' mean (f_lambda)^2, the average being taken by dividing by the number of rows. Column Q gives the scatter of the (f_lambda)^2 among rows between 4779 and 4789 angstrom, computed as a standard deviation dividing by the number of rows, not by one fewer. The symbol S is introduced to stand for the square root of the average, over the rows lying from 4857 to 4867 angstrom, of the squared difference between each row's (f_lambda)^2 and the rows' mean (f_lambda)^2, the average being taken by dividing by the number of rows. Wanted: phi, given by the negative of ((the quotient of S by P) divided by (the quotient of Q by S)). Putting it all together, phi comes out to -0.3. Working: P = 181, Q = 60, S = 57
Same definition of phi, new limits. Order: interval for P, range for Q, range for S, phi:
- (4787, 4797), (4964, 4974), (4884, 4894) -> -4.3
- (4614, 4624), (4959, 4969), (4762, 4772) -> -1.2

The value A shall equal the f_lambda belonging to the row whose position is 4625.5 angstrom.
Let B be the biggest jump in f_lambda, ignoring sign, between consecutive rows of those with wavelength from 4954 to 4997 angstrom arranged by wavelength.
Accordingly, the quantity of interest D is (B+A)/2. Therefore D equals 26.1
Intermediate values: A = 49.96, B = 2.2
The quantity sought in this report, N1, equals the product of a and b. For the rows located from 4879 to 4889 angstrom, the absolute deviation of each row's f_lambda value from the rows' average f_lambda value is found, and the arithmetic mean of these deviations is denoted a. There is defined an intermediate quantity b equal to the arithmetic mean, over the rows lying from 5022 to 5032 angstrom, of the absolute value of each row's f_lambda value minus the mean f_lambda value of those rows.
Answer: 0.5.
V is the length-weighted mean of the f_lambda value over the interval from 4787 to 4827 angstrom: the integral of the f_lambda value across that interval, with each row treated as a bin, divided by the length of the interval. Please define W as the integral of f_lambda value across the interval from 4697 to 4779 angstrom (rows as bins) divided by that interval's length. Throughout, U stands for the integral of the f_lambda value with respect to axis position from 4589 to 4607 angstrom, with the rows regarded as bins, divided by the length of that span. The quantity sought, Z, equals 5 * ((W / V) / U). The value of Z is 0.113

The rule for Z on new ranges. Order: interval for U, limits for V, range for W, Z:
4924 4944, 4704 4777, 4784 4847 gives 0.089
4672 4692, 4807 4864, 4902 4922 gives 0.107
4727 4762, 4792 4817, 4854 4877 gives 0.105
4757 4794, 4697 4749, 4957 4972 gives 0.104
